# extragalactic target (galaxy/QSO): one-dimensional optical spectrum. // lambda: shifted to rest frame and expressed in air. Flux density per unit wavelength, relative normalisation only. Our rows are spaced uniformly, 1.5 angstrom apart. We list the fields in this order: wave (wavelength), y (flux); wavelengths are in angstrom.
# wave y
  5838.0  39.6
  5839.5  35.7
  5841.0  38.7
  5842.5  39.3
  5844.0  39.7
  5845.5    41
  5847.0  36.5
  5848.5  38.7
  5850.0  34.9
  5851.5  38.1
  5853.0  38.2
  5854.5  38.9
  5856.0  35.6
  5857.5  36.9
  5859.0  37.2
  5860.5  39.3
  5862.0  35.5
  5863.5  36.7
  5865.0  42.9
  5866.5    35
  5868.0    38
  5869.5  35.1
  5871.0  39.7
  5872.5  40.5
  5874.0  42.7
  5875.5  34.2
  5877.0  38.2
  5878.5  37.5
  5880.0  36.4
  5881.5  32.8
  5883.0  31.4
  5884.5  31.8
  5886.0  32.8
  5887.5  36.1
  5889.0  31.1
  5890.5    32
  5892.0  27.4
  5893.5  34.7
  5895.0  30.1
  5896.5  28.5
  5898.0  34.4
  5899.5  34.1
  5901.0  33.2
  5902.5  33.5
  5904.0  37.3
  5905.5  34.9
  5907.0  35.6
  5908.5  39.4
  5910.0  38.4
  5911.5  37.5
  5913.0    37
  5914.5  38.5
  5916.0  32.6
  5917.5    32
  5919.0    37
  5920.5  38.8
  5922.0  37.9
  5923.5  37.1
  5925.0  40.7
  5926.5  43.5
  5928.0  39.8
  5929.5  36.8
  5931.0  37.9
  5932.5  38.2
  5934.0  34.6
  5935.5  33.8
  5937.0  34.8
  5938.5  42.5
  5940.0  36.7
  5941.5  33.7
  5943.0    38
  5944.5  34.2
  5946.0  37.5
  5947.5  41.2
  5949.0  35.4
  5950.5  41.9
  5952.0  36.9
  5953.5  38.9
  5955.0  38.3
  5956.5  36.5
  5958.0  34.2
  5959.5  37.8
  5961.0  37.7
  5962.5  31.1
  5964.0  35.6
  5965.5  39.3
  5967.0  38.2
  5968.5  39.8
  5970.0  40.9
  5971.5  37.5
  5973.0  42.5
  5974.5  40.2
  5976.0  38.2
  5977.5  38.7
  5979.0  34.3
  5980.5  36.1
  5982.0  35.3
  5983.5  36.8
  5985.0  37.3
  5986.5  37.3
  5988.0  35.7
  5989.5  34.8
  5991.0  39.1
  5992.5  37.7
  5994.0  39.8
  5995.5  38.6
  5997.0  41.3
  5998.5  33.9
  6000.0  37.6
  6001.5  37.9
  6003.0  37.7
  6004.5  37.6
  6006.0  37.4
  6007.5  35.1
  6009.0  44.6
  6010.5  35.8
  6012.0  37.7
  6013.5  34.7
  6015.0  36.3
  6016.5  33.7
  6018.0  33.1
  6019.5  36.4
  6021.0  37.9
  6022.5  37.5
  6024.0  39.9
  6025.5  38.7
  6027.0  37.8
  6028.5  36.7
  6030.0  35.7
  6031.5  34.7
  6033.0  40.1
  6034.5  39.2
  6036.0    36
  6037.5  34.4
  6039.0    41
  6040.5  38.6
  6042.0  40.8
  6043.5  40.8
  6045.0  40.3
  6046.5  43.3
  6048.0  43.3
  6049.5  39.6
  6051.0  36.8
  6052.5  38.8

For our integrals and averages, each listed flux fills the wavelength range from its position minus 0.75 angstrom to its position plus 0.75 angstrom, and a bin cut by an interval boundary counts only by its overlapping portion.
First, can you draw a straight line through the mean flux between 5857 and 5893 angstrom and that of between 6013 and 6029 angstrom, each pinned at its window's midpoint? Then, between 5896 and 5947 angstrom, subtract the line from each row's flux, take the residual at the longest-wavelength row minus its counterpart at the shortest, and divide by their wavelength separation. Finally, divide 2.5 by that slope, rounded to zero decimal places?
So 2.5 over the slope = 14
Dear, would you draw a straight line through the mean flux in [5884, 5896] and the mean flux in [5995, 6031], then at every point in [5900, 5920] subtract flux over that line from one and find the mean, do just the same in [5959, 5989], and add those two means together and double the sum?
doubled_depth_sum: -0.30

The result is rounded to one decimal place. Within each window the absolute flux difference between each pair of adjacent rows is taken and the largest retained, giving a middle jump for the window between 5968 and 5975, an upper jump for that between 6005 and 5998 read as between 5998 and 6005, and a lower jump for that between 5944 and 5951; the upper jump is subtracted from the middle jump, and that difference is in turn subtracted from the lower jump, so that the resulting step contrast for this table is 5.2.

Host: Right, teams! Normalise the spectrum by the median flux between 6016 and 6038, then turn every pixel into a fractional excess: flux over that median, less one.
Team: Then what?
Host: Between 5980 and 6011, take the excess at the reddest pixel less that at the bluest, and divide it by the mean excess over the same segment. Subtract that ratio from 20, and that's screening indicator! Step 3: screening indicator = 20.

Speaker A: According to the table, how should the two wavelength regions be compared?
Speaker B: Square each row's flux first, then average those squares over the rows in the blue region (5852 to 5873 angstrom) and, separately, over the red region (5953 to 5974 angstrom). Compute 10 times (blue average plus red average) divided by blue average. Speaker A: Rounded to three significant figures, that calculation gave 20.0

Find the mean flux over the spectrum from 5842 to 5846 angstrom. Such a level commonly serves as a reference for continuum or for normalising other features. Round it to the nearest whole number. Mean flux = 40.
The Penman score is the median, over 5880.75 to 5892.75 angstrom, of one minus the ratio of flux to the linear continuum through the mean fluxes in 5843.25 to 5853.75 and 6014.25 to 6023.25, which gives 0.15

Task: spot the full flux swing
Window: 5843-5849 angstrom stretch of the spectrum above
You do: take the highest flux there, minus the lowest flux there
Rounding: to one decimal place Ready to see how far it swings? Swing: 4.5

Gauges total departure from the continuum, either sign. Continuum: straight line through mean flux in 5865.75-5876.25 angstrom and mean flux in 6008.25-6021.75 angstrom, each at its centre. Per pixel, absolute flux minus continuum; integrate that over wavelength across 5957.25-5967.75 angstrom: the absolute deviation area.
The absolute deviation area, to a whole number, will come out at 23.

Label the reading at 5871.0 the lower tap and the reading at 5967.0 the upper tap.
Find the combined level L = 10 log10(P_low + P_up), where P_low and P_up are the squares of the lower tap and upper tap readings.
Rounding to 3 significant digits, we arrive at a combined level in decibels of 34.8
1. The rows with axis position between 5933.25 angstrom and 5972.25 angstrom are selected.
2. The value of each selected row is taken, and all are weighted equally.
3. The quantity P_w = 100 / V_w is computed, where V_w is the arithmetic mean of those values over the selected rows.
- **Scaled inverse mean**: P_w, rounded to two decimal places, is 2.69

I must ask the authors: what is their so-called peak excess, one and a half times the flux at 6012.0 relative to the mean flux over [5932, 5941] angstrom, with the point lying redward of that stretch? 1.54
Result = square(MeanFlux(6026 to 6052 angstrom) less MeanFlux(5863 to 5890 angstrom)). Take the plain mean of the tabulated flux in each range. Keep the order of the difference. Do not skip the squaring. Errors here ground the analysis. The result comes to 6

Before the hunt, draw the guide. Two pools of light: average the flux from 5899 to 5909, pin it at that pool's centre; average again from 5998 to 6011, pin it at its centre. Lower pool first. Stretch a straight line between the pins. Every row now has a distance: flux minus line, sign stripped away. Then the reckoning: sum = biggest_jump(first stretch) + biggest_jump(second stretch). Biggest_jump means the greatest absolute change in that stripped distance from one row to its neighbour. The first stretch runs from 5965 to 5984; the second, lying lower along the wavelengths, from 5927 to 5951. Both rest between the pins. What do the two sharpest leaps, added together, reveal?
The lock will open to 10.8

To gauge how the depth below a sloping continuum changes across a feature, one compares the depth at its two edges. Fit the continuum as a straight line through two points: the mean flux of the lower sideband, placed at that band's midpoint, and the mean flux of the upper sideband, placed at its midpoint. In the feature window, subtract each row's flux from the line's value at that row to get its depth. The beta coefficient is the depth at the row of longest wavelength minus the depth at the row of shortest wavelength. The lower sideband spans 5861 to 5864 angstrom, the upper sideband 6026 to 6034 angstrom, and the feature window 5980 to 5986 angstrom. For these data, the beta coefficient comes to -1.2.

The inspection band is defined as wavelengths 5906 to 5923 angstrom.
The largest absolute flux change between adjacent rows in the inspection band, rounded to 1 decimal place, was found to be 5.9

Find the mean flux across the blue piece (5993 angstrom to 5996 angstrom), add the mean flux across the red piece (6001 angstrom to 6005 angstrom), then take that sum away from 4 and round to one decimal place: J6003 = -72.9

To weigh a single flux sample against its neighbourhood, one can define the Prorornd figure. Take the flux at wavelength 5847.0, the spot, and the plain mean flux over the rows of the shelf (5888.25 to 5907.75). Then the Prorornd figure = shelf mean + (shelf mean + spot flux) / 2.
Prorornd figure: 67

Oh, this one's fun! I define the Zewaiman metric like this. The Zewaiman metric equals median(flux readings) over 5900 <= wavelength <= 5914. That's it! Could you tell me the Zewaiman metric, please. 37.0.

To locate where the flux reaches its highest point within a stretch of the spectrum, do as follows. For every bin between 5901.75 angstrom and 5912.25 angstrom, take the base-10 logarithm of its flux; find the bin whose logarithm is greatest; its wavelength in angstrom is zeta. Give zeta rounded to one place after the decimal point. 5908.5 angstrom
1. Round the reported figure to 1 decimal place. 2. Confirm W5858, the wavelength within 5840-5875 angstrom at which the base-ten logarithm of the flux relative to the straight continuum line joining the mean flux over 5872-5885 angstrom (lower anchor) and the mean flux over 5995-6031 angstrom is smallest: 5866.5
